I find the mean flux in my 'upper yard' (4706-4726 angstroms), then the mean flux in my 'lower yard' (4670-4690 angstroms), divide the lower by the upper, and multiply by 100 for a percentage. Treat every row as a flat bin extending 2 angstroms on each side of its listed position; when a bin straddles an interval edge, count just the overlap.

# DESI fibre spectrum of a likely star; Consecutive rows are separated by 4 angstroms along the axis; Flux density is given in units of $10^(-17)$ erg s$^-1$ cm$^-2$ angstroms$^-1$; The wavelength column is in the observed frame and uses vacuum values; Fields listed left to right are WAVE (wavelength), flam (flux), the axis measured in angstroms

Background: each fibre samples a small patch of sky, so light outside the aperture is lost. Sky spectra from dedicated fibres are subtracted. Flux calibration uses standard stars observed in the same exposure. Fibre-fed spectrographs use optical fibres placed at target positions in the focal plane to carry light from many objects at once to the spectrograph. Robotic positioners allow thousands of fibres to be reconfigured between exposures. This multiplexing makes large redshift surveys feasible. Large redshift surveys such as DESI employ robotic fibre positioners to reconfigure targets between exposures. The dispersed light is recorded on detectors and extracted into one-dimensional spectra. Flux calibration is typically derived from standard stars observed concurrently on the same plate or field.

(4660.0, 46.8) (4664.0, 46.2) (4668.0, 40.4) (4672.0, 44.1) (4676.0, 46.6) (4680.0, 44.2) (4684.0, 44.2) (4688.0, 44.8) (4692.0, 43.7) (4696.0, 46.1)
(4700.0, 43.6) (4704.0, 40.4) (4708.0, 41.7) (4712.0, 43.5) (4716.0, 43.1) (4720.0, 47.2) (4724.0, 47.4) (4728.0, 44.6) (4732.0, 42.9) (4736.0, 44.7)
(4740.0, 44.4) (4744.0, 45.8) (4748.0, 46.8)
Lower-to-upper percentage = 100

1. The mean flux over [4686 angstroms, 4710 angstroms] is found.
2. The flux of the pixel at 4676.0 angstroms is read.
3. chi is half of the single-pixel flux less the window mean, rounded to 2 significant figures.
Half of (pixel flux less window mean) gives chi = 1.6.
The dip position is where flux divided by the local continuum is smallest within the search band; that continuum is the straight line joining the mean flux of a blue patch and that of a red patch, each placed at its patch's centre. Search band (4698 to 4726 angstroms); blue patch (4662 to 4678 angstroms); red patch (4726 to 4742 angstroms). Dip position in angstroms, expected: 4704.0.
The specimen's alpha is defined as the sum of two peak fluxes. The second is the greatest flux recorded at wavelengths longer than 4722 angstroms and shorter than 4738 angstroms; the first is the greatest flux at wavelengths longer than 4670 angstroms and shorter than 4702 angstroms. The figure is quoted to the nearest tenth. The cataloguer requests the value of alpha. 94.0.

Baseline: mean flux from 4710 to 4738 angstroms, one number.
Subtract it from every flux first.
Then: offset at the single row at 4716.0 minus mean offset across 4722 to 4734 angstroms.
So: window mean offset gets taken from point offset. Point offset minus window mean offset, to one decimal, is -1.9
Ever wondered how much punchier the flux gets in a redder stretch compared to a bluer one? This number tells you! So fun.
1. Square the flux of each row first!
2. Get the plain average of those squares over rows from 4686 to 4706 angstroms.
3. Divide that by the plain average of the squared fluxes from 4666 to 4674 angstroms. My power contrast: 1.07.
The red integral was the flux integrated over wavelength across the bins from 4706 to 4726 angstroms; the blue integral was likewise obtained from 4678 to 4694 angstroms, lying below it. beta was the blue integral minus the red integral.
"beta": -184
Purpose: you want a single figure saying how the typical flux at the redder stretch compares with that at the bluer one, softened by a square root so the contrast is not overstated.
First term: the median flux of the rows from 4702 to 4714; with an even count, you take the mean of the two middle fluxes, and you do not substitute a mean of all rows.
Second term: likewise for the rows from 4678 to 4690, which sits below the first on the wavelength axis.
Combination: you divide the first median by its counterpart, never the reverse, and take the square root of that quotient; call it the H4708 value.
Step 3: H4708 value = 0.97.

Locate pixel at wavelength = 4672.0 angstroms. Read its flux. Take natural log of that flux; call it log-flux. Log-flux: 3.79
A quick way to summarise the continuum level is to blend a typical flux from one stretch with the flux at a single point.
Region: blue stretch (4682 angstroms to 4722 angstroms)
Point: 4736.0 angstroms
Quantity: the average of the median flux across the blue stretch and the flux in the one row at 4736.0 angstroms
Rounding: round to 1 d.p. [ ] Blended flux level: 44.2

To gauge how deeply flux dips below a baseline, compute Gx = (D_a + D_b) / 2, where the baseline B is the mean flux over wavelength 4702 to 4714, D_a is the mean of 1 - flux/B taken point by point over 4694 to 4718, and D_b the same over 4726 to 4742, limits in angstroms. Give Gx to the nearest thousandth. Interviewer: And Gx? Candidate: -0.042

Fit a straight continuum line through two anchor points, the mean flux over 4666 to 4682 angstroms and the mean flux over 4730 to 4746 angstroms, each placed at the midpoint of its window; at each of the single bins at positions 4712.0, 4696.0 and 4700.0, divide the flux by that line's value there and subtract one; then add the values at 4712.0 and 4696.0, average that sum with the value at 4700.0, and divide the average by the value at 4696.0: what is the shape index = 0.2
